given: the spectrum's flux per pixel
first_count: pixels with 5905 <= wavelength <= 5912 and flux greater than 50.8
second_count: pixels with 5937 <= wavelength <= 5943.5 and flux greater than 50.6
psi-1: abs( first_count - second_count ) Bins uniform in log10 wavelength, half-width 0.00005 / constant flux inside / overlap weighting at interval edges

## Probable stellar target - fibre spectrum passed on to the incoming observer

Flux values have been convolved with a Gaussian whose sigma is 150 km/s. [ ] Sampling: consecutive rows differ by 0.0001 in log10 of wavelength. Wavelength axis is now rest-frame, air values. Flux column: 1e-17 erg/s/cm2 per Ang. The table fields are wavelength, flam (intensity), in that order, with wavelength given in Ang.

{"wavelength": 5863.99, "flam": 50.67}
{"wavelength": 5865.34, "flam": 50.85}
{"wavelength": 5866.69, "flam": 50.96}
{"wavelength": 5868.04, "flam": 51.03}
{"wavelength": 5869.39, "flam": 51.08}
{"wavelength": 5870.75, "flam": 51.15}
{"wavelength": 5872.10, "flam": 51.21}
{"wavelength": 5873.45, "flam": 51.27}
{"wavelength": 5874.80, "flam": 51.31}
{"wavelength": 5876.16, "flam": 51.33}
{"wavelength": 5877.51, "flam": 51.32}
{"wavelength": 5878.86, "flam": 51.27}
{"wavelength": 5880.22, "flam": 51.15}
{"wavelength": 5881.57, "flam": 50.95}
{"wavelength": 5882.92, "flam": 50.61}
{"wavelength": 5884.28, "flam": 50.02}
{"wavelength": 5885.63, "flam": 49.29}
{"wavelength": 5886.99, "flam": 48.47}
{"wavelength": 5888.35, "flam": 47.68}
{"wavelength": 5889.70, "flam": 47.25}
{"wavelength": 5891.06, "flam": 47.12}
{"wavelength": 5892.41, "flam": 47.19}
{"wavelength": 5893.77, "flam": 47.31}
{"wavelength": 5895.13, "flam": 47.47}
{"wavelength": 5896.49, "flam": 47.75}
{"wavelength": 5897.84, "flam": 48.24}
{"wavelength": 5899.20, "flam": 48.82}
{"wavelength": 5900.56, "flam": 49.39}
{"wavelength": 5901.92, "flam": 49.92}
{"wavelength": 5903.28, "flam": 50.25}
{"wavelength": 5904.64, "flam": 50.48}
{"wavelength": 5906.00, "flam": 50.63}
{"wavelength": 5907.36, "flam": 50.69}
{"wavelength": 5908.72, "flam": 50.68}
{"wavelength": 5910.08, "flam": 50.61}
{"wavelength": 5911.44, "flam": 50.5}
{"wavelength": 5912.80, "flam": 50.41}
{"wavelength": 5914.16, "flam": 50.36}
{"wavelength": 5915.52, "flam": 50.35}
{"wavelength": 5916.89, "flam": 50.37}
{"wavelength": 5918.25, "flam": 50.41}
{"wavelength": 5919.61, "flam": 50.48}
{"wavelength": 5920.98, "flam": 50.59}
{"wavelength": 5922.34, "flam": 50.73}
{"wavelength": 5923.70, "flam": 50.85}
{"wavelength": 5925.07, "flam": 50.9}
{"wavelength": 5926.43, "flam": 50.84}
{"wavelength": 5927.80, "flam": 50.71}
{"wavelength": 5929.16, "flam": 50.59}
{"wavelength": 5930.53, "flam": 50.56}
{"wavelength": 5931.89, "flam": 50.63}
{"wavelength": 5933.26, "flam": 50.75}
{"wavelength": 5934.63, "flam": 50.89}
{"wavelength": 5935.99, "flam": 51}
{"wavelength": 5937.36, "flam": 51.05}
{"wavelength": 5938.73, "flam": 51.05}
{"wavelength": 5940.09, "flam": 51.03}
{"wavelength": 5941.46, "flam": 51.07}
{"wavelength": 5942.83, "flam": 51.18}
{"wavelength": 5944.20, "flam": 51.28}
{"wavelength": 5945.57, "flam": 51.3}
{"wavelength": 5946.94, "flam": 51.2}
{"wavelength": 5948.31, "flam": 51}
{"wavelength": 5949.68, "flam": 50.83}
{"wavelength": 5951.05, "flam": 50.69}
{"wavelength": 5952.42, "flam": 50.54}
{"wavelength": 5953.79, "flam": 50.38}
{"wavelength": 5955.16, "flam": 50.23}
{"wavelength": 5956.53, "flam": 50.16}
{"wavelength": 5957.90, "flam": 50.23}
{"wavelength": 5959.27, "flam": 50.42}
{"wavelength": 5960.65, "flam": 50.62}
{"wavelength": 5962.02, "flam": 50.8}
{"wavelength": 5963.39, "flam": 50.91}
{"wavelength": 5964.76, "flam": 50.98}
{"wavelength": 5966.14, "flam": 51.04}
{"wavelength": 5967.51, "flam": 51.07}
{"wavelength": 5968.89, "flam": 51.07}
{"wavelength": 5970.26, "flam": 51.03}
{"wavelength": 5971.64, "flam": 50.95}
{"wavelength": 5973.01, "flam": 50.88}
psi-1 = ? 5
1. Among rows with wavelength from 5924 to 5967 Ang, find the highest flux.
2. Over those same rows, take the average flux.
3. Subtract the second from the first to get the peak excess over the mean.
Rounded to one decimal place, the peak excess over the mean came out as 0.5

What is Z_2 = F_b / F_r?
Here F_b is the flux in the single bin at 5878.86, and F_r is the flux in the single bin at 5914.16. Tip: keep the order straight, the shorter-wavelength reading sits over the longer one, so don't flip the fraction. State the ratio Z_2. 1.018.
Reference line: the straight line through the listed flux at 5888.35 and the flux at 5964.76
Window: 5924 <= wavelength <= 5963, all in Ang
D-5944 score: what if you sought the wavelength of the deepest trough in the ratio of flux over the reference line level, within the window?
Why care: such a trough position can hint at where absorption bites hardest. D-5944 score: 5956.53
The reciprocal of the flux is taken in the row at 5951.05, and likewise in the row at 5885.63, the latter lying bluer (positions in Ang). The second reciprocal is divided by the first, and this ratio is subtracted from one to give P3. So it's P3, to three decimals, -0.028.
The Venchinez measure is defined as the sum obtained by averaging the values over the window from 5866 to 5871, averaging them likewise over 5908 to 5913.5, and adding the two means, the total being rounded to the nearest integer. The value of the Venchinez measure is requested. 102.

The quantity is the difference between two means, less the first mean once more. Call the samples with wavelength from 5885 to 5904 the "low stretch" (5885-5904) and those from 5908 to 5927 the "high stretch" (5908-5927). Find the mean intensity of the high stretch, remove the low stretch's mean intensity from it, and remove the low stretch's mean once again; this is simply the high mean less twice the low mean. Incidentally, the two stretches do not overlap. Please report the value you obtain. -46.0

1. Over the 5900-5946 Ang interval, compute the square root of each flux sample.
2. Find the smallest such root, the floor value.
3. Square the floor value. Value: 49.4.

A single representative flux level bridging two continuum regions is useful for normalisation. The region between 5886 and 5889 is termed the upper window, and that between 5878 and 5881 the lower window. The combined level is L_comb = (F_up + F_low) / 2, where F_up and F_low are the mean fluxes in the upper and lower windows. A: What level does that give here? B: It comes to 49.6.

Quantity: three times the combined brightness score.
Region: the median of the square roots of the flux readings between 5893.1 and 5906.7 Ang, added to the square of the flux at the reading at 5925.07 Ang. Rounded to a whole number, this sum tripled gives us 7793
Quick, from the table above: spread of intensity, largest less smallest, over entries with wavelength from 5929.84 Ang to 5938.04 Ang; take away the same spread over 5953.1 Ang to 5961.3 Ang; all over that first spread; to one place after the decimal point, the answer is 0.1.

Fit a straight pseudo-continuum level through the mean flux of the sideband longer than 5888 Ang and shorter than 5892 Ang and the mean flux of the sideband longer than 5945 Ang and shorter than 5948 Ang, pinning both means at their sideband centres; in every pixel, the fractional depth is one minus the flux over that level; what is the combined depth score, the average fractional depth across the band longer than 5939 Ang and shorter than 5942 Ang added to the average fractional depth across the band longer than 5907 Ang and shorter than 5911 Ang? -0.045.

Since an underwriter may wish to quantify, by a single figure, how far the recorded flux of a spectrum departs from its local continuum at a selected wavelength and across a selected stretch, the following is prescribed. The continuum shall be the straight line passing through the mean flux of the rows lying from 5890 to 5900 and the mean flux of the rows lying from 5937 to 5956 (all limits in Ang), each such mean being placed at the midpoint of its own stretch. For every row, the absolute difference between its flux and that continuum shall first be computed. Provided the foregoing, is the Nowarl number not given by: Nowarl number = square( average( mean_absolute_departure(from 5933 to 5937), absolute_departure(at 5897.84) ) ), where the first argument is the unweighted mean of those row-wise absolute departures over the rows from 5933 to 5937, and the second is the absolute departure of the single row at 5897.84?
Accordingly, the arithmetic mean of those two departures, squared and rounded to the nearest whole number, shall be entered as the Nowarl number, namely 0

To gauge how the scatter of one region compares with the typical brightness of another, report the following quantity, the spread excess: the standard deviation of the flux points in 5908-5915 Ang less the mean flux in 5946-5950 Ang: -50.9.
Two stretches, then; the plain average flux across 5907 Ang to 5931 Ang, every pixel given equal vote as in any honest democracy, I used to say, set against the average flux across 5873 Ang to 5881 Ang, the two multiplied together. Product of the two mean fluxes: 2594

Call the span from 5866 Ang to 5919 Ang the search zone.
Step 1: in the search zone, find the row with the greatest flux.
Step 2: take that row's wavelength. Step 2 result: 5876.16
